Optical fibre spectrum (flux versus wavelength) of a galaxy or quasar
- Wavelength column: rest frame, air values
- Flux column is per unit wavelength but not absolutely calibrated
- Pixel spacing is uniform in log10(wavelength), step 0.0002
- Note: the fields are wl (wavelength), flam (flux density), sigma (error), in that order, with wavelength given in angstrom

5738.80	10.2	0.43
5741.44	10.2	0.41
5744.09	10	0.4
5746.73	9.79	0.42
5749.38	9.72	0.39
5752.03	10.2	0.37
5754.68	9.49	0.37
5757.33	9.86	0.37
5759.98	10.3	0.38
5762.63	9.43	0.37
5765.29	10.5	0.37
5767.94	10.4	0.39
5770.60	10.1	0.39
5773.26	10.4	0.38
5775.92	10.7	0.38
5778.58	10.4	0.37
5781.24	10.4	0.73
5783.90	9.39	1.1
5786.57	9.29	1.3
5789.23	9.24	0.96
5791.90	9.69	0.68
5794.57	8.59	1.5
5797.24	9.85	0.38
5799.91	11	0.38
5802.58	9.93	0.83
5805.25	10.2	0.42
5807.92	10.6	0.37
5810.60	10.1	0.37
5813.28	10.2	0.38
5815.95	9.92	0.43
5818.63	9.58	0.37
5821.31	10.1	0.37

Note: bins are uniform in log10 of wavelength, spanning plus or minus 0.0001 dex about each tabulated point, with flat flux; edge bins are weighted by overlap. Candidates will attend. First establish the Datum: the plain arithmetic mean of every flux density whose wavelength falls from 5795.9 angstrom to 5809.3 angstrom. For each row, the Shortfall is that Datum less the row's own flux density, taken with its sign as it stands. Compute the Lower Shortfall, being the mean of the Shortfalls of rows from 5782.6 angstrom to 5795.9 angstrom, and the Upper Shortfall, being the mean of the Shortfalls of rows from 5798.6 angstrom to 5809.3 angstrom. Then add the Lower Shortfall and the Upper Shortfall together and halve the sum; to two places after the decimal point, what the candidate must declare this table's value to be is 0.48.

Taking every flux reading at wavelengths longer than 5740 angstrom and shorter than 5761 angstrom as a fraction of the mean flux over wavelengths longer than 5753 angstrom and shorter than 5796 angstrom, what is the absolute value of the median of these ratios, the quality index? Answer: 1.00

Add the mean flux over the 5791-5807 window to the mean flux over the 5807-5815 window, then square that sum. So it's 407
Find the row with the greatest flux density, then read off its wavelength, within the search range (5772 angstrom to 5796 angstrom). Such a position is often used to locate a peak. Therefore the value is 5775.92 angstrom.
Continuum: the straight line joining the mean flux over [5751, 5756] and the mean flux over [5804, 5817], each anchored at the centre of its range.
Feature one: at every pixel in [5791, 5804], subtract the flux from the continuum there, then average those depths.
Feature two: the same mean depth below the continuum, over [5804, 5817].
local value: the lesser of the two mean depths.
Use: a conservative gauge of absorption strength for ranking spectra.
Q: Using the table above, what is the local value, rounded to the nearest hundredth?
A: 0.00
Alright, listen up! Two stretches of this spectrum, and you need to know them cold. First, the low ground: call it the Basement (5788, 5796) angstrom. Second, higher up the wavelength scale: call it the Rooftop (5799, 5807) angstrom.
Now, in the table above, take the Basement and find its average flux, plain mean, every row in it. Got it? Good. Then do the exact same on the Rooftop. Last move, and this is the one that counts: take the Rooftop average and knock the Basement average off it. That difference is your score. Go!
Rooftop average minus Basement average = 1.2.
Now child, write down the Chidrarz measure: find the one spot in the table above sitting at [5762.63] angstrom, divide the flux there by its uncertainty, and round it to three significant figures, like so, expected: 25.5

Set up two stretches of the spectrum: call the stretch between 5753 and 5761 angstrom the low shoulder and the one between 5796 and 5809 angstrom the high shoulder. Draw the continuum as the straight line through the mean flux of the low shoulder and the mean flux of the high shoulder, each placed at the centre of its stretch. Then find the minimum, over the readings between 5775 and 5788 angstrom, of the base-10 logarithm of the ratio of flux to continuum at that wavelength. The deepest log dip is -0.039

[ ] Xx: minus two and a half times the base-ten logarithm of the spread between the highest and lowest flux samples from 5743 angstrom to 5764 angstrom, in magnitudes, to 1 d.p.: 0.2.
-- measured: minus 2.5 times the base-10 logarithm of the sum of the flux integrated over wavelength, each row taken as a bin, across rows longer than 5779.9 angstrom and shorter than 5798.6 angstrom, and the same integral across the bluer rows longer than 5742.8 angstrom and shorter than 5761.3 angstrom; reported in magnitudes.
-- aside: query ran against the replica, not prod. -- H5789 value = -6.39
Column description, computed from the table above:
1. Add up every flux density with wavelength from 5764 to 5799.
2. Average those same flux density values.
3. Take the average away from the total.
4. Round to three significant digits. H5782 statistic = 119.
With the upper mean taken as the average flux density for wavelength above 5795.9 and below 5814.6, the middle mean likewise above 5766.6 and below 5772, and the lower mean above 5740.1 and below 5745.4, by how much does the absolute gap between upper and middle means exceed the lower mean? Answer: -10.1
